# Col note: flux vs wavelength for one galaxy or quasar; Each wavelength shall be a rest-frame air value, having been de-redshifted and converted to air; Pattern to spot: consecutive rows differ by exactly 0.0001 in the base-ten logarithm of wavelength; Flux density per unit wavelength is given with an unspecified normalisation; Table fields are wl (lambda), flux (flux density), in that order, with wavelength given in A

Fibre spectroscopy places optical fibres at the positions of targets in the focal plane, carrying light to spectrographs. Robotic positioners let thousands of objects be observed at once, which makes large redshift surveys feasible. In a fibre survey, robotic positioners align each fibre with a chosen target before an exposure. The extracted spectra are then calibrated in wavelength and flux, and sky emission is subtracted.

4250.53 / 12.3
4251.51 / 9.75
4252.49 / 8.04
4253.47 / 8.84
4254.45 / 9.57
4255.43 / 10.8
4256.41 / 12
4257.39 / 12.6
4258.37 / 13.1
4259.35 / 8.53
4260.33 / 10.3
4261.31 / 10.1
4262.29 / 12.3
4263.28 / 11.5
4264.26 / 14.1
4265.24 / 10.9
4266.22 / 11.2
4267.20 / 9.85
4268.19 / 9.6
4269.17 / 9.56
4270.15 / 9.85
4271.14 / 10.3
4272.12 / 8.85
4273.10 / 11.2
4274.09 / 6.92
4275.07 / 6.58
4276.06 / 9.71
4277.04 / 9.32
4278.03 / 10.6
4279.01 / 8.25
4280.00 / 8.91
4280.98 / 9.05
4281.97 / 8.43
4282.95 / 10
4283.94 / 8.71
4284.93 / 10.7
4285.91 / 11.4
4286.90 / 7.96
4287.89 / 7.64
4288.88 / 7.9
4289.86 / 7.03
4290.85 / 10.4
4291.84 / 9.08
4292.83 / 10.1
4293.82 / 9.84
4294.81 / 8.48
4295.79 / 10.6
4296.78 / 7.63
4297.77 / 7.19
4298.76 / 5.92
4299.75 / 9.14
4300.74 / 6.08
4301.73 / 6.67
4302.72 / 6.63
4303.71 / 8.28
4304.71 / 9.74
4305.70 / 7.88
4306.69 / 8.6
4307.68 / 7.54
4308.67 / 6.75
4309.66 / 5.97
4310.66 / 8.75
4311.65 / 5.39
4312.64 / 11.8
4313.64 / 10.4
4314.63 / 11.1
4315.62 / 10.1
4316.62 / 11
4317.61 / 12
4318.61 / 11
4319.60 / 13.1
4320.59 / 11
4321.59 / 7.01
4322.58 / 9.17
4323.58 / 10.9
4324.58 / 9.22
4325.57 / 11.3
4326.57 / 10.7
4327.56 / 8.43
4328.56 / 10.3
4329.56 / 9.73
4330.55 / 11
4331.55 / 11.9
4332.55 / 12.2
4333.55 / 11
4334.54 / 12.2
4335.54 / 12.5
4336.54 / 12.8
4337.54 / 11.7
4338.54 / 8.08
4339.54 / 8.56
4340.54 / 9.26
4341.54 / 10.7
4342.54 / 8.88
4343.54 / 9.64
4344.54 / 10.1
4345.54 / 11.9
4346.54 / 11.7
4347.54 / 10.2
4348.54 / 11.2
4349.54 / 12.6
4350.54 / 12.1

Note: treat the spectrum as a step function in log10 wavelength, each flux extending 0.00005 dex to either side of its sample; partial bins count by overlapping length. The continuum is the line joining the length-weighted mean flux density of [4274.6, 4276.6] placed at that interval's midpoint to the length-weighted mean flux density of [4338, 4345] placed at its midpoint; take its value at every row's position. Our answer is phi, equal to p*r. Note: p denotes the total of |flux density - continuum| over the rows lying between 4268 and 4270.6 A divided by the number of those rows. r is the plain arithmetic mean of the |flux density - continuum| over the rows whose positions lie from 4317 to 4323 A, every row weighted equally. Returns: 3.6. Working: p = 1.59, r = 2.2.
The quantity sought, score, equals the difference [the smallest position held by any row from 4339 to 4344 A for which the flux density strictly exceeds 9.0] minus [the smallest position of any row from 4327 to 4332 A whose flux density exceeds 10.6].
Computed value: 10.0 A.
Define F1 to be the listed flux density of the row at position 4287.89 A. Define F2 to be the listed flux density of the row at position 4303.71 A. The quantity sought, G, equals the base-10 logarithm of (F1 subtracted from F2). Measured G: -0.2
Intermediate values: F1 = 7.64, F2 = 8.28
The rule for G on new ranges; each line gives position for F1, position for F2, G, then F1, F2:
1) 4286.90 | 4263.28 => 0.5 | 7.96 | 11.5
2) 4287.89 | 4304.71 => 0.3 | 7.64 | 9.74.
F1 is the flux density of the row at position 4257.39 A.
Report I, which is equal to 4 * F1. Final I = 50.4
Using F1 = 12.6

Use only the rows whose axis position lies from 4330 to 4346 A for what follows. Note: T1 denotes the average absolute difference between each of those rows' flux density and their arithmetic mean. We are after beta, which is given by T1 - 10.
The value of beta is -8.72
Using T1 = 1.28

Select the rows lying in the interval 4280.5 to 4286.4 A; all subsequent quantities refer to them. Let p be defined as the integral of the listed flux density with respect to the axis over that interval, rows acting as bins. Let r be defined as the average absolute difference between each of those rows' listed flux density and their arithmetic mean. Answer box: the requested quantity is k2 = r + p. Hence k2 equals 58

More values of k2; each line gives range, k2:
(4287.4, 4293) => 49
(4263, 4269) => 68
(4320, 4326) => 60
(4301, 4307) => 48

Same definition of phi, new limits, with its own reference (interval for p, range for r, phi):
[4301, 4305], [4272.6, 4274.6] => 2.9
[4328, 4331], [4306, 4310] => 1.9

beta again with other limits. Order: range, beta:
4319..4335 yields -8.80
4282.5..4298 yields -8.78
